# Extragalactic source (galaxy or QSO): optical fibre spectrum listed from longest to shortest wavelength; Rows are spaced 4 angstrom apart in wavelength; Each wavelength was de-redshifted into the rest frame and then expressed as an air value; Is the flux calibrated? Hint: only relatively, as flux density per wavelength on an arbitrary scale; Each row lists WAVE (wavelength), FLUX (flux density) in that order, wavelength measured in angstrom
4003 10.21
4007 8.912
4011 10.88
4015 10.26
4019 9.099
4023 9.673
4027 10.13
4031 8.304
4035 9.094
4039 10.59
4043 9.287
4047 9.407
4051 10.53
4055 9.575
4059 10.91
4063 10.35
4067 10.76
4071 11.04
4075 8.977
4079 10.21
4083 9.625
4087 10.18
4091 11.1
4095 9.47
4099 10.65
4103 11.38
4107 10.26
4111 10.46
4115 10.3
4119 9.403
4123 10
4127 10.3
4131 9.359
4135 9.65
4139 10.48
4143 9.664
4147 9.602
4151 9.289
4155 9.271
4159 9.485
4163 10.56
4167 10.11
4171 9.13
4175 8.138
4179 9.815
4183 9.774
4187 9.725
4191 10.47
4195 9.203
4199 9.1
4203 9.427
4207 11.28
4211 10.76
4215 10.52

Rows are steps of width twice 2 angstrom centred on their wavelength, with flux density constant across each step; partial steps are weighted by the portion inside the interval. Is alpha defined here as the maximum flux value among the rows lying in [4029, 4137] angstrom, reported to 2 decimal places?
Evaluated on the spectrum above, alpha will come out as 11.38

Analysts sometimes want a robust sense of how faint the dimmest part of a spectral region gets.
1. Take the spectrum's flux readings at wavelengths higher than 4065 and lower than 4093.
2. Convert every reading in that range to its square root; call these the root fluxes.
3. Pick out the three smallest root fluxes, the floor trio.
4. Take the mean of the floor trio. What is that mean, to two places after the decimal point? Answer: 3.10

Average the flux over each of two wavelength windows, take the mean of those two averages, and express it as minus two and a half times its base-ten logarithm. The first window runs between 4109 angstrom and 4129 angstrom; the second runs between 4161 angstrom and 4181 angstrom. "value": -2.48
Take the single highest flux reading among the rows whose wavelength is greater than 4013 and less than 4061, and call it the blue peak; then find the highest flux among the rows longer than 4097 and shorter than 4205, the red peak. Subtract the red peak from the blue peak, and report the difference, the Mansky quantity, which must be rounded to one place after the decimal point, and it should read -0.5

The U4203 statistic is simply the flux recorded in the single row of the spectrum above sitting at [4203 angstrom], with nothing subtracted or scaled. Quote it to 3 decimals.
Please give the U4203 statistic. 9.427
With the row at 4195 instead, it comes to 9.203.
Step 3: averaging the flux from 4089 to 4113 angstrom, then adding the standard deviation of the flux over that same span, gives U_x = 11.2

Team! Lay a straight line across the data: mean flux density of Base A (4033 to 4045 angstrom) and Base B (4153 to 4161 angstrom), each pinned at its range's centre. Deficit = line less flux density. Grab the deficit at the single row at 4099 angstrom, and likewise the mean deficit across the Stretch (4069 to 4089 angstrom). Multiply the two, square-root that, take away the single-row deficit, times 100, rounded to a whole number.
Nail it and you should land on 184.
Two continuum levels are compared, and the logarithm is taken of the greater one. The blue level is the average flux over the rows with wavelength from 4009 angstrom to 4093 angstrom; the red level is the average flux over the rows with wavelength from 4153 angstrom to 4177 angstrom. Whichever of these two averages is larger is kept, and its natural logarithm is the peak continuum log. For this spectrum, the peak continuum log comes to 2.30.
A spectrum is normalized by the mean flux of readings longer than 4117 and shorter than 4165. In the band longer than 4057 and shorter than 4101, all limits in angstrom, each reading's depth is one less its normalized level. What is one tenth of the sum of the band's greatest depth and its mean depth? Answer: 0.0024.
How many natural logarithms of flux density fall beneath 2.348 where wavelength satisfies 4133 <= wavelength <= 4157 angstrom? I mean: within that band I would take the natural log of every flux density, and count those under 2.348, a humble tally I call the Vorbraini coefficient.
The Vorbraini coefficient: 5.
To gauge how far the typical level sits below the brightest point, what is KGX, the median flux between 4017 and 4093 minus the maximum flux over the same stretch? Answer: -0.97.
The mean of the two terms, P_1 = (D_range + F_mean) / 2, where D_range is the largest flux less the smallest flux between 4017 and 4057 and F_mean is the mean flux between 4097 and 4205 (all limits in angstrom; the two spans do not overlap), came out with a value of 6.05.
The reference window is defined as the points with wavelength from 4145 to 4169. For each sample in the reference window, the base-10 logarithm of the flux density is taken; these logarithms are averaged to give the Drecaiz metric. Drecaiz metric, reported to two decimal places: 0.99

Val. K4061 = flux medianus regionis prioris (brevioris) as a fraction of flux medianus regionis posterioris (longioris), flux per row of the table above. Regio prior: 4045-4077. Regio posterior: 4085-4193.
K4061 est 1.06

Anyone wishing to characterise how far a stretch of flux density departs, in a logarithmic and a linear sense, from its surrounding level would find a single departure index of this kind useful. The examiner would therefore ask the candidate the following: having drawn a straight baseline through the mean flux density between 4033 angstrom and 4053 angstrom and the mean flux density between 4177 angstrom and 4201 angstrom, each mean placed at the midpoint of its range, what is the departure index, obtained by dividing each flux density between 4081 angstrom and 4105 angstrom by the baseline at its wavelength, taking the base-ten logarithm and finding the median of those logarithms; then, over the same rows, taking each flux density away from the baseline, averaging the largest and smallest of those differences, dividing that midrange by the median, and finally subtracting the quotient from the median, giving 24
